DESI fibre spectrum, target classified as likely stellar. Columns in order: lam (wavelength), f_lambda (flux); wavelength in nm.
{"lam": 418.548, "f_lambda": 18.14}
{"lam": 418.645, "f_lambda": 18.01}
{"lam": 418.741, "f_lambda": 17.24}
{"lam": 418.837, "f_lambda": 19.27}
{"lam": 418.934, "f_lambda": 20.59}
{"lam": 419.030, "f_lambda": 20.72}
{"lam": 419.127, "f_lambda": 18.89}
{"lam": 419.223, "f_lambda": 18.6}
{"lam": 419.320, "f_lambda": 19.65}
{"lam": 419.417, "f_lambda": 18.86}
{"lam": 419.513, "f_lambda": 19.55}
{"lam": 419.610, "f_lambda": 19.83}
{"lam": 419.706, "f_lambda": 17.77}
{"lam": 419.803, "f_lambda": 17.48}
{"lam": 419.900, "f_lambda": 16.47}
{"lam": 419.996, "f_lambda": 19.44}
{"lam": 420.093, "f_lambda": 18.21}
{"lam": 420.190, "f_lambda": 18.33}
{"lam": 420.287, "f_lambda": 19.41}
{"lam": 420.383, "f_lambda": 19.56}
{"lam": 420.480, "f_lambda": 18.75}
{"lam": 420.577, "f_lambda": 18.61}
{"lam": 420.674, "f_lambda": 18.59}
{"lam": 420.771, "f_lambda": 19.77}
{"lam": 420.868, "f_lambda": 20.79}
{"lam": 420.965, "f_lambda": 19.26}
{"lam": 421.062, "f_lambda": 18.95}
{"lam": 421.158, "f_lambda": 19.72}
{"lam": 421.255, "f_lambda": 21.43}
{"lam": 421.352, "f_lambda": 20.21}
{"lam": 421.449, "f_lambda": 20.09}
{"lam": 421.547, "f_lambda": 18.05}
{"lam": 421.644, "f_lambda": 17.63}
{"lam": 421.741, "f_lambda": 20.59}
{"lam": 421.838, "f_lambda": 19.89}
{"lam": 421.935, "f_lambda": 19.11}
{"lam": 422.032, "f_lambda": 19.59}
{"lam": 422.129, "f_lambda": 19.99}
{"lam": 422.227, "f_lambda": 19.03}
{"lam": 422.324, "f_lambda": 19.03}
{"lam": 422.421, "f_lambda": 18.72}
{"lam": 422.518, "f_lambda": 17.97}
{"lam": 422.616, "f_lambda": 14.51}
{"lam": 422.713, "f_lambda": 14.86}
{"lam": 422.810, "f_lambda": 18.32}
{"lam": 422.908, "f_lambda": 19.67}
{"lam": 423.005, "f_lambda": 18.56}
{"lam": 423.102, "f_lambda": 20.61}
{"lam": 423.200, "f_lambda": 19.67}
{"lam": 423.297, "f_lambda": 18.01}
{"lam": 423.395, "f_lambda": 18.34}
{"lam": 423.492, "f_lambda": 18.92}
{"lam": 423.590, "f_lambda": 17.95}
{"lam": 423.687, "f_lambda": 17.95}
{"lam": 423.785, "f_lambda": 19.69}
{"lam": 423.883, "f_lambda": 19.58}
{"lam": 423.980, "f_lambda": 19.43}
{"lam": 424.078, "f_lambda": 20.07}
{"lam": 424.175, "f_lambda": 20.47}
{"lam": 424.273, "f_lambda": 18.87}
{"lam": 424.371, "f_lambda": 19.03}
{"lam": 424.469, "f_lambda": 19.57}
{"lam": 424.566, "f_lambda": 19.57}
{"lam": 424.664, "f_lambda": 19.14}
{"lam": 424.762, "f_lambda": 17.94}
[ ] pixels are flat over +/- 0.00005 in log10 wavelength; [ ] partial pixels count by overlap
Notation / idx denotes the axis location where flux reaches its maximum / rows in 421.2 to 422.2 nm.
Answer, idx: 421.255 nm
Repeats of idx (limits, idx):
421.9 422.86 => 422.129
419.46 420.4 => 419.610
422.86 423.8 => 423.102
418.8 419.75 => 419.030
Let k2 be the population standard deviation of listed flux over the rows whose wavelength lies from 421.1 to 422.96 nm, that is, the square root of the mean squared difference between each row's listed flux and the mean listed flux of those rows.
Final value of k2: 1.71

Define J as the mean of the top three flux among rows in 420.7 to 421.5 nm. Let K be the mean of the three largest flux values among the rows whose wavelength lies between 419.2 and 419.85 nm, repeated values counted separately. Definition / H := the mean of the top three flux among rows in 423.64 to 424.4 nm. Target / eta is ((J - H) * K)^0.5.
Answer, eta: 3.8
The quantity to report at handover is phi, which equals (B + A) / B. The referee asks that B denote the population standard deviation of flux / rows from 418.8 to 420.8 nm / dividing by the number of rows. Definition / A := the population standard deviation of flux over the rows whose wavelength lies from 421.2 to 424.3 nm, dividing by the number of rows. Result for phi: 2.5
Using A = 1.44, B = 1.0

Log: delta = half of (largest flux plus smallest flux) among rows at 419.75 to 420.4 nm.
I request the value 18.0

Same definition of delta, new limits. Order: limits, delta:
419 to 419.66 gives 19.7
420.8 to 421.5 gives 20.2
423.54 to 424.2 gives 19.2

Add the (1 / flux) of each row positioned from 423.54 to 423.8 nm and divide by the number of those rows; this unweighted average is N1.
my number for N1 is 0.0541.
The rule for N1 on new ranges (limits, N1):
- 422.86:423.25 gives 0.0510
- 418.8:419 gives 0.0502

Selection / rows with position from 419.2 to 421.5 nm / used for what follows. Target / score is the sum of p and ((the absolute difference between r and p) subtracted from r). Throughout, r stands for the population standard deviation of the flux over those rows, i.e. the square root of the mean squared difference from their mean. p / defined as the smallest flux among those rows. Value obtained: 2.10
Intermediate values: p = 16.47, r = 1.05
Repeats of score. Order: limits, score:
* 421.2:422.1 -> 2.27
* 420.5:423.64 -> 2.87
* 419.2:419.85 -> 1.72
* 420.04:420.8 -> 1.11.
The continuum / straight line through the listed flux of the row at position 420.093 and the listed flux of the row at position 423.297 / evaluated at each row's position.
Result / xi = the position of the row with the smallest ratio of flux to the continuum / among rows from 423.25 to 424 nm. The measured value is 423.590 nm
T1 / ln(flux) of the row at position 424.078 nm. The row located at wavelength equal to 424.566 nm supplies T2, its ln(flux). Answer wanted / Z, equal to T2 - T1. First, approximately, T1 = 3.00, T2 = 2.97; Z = -0.025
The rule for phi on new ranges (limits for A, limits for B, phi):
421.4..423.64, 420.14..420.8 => 3.9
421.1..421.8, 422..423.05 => 1.7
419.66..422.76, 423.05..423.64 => 2.5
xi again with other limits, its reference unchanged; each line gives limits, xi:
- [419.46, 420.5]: 419.900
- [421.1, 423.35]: 422.616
